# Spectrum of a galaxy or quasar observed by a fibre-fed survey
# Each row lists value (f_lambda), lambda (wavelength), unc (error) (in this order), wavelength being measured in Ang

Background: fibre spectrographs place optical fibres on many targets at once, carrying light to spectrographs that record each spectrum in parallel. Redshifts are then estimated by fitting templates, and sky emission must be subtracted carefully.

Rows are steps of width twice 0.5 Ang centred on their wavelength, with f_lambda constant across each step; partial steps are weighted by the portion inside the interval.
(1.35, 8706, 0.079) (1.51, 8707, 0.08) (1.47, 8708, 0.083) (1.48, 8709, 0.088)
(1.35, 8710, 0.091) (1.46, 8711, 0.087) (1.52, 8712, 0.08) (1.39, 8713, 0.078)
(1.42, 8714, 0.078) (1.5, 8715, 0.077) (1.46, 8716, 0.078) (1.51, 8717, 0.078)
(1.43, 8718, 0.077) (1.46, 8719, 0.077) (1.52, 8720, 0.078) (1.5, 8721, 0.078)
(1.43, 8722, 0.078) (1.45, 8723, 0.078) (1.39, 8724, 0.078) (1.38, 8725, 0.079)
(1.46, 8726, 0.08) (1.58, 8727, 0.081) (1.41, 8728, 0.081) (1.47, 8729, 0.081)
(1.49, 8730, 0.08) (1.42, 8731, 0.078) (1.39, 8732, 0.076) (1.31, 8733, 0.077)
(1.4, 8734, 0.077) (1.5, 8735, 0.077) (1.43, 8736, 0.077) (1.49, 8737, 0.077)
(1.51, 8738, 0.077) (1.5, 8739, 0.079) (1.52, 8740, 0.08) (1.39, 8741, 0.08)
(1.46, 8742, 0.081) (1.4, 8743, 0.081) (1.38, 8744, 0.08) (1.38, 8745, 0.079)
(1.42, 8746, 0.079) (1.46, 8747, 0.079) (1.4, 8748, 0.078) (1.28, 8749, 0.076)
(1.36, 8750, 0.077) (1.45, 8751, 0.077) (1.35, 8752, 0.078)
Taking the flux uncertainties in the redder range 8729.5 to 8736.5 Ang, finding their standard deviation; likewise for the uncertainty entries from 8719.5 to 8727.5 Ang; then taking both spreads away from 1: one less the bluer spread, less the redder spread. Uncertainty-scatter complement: 0.998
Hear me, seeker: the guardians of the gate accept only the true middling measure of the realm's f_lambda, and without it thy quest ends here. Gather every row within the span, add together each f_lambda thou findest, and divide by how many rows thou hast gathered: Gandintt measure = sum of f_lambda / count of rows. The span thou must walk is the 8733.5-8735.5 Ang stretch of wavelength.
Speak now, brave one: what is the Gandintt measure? 1.45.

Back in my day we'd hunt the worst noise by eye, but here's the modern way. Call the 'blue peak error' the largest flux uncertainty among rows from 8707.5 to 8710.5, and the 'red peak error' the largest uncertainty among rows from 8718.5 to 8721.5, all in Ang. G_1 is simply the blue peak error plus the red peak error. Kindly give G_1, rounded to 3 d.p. 0.169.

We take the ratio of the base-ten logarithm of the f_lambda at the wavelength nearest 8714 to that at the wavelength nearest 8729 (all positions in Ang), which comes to 0.91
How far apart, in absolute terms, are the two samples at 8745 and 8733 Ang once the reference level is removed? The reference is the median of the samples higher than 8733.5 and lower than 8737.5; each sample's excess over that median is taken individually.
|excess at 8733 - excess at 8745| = 0.070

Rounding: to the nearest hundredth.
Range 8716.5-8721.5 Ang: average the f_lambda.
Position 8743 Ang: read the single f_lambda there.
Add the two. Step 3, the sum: 2.88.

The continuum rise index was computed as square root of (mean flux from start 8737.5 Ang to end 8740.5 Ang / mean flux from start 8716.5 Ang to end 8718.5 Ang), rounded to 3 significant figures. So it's 1.01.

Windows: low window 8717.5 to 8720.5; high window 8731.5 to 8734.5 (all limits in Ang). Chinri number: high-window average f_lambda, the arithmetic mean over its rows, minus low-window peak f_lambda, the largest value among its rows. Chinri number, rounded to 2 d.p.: -0.15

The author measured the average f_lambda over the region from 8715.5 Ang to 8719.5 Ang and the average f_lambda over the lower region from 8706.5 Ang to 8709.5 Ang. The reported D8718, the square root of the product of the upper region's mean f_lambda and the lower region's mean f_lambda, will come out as 1.48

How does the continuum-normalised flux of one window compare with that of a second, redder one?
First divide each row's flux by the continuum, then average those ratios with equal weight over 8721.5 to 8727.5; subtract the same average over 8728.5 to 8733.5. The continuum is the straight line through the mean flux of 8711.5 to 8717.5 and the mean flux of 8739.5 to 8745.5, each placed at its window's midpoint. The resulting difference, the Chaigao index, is 0.015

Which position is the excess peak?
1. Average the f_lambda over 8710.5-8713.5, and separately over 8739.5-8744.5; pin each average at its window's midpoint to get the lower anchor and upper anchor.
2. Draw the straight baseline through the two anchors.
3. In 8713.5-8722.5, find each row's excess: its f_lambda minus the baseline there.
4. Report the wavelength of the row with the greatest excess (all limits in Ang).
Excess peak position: 8720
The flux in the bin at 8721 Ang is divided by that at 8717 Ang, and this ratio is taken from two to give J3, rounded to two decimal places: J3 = 1.01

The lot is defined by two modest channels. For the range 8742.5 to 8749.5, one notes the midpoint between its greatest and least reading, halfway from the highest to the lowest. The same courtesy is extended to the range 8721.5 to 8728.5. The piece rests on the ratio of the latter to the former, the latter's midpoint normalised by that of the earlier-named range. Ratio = 1.08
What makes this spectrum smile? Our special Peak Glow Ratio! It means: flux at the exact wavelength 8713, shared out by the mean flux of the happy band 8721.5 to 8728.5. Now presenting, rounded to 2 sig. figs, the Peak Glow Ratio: 0.96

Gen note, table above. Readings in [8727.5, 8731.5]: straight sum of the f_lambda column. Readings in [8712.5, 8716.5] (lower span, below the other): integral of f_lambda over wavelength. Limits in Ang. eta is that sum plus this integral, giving 11.6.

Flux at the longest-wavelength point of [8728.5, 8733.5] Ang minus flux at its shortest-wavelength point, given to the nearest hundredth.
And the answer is -0.16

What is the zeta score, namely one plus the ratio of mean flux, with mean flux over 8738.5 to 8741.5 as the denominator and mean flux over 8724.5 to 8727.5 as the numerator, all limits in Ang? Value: 2.00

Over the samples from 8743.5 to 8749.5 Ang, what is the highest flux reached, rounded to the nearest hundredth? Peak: 1.46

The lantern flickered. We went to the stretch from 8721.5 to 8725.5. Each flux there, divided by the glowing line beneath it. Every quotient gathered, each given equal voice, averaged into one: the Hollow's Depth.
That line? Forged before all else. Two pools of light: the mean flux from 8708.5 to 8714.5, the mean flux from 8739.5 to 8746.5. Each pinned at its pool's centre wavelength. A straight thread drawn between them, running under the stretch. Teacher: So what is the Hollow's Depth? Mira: 0.99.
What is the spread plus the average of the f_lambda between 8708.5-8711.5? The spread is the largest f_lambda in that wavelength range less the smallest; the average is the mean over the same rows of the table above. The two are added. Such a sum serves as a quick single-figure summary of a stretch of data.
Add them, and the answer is 1.56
